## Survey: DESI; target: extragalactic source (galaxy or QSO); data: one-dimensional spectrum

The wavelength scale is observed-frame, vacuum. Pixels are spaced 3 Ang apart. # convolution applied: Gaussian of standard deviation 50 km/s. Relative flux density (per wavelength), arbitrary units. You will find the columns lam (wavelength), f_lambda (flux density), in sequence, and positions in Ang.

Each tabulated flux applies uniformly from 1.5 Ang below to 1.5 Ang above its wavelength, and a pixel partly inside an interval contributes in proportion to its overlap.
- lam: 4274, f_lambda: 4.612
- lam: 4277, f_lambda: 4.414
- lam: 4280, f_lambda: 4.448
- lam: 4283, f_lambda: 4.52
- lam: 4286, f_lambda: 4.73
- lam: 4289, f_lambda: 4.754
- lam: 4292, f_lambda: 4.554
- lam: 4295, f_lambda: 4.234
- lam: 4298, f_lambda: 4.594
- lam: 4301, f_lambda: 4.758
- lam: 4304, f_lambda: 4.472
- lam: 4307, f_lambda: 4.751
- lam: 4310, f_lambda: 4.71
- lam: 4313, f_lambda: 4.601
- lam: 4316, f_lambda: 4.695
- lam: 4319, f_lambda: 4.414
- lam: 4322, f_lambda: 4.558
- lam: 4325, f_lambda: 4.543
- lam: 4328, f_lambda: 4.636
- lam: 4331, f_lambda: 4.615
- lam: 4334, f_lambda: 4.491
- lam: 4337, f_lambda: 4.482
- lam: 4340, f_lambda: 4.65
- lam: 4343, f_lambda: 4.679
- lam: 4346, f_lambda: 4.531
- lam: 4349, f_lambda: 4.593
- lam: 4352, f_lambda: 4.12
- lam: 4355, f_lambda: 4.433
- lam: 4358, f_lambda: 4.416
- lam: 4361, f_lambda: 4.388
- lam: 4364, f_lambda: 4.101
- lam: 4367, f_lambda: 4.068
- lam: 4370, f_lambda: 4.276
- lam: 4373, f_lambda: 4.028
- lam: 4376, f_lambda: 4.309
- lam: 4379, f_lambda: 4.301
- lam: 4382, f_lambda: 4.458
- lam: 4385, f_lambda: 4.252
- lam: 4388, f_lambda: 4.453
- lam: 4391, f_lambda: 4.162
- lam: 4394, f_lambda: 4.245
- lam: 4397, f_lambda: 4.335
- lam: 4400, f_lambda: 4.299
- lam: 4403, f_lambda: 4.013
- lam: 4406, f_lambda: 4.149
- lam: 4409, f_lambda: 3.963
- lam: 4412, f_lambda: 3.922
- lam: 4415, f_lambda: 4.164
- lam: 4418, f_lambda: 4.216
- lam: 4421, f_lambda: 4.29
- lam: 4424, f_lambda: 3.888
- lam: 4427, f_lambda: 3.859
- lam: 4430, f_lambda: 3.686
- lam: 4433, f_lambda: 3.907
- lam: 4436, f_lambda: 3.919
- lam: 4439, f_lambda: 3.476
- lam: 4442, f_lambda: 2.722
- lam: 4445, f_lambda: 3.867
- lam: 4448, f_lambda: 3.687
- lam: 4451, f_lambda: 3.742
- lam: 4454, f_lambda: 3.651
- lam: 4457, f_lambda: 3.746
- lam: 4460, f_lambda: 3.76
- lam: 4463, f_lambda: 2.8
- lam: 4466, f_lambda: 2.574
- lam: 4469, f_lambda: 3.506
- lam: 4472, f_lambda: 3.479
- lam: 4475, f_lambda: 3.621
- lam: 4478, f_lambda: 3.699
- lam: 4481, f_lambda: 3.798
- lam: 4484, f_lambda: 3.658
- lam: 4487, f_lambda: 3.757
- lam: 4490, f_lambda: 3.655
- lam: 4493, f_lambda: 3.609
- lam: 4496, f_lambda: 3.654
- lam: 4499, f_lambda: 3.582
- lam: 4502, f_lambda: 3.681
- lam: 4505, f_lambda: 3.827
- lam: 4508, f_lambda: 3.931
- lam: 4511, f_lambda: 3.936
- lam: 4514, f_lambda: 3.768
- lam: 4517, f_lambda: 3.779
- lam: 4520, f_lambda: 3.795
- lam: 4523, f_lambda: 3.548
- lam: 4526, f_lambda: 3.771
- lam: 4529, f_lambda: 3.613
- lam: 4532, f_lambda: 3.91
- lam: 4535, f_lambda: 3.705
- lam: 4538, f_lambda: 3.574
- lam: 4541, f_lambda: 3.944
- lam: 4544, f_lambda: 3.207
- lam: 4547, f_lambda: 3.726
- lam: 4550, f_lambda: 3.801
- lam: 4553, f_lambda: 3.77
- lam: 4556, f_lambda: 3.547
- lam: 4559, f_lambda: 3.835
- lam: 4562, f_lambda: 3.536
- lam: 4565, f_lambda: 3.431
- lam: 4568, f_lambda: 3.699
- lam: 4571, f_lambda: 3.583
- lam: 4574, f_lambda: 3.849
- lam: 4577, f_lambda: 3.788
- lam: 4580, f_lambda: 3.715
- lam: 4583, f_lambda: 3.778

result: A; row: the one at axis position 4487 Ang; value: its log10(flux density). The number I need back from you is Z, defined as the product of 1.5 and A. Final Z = 0.86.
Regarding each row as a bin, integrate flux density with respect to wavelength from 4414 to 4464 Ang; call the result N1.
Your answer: 187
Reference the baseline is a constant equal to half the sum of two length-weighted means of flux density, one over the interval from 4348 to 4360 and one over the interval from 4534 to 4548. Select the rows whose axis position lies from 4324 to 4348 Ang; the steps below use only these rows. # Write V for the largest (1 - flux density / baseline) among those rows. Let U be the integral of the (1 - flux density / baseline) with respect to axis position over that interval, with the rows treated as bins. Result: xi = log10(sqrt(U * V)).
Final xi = -0.19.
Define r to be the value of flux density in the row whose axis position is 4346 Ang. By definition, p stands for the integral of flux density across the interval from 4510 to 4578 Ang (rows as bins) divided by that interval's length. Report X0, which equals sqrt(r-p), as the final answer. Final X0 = 0.91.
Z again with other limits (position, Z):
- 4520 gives 0.87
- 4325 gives 0.99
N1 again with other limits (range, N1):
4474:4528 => 201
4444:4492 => 171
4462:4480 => 60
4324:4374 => 221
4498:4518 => 76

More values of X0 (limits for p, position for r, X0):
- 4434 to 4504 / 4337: 0.96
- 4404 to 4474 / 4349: 0.95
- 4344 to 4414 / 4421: 0.19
